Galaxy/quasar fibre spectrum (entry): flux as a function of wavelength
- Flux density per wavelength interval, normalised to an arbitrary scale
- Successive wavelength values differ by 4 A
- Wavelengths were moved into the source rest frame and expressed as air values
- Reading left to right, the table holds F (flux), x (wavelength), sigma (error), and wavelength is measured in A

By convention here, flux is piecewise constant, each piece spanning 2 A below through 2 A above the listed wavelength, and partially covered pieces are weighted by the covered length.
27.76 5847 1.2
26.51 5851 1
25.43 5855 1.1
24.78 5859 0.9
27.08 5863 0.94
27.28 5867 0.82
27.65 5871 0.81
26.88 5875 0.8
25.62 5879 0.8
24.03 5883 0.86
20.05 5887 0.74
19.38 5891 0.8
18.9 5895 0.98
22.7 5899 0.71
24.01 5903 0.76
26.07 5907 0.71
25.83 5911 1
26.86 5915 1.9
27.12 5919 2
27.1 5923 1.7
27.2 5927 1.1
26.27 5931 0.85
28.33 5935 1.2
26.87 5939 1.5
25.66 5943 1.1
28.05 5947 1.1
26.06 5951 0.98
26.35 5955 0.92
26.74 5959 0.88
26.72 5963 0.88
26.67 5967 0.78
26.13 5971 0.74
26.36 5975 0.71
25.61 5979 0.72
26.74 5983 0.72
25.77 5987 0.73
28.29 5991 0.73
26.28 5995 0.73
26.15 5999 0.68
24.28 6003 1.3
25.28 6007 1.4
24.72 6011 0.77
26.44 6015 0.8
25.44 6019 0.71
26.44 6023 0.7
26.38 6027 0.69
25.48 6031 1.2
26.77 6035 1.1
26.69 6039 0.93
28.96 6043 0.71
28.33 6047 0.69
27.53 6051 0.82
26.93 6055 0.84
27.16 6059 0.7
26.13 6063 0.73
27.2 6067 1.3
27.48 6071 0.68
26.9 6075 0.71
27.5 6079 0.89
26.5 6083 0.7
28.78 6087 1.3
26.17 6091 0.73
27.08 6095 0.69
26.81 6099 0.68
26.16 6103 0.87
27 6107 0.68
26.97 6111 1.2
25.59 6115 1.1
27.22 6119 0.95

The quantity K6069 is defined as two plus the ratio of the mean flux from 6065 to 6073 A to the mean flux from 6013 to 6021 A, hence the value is 3.05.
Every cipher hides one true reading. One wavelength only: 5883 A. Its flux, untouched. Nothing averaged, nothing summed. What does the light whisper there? 24.03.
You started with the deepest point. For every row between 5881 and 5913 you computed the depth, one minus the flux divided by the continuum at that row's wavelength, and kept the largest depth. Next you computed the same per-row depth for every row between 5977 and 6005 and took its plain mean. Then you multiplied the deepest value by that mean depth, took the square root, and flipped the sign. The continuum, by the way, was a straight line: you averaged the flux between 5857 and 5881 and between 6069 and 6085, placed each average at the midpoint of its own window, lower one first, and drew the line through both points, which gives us -0.087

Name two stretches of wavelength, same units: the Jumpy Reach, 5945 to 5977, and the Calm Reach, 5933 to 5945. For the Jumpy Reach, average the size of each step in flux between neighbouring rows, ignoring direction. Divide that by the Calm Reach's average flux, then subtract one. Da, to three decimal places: -0.981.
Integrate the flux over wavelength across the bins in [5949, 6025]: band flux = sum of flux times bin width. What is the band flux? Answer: 1986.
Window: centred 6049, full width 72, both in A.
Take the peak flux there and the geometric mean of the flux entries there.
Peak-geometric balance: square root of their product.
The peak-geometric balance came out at 27.9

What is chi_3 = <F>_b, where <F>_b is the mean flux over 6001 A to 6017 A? 25.2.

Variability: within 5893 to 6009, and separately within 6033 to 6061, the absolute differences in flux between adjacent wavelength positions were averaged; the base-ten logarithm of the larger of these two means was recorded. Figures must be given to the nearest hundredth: 0.04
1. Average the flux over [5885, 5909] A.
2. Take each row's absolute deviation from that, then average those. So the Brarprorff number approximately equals 2.4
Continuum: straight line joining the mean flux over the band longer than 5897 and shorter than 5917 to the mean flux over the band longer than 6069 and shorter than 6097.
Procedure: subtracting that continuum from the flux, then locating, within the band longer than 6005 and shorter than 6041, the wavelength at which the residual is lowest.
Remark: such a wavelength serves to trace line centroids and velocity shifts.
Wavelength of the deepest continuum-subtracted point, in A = 6011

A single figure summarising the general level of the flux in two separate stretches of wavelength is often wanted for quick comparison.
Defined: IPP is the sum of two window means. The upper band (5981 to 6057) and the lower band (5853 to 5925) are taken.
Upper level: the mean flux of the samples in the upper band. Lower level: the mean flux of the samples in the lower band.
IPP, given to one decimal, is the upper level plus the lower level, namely 51.3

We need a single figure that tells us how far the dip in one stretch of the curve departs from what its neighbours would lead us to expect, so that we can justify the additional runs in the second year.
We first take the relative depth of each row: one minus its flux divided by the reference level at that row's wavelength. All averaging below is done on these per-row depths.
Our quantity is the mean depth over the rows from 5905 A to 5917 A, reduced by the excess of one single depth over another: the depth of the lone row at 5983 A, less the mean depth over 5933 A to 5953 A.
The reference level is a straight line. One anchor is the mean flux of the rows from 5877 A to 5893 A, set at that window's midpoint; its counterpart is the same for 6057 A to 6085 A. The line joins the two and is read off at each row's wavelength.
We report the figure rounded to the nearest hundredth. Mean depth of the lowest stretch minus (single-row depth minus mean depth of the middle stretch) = -0.20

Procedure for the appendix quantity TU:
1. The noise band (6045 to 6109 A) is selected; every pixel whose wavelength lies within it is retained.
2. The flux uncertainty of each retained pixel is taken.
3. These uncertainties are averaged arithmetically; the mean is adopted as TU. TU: 0.81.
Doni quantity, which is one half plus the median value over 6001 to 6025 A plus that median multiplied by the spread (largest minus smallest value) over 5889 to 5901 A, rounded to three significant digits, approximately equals 122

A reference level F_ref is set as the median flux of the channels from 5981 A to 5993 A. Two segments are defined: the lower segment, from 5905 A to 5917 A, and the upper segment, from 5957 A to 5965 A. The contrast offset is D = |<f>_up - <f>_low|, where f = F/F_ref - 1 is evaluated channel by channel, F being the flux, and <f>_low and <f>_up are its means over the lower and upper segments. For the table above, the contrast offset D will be 0.018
